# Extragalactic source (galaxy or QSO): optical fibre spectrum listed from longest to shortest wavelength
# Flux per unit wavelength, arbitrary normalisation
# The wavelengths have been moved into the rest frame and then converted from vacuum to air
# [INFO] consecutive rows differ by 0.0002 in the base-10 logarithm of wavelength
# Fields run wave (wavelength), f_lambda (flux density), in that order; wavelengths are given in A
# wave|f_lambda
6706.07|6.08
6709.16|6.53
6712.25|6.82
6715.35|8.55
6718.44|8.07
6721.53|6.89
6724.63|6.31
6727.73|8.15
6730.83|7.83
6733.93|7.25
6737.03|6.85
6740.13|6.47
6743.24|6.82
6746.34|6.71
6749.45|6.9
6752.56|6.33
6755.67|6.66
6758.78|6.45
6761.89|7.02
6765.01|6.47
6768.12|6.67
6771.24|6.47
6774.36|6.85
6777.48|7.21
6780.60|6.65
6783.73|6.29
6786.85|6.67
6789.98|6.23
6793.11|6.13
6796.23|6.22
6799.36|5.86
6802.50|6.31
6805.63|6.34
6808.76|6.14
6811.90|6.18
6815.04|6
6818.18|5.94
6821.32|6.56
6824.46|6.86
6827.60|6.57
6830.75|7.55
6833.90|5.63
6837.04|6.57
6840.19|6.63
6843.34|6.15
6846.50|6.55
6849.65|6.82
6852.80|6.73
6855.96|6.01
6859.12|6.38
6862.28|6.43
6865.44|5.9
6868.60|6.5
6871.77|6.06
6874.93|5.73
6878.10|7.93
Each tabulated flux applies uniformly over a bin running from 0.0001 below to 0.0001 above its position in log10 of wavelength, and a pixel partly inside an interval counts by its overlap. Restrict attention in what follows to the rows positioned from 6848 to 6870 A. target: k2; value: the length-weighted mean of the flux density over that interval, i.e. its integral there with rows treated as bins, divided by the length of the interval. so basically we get 6.4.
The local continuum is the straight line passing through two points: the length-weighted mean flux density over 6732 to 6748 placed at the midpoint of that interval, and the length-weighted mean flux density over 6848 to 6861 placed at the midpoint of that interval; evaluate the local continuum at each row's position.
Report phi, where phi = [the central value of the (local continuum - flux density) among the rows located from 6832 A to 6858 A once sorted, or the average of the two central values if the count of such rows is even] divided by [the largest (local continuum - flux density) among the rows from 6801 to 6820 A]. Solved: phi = -0.05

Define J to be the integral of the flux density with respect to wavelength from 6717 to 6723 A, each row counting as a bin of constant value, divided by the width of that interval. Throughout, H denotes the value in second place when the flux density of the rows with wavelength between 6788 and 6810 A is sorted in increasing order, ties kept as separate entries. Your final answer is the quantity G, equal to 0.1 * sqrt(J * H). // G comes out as 0.677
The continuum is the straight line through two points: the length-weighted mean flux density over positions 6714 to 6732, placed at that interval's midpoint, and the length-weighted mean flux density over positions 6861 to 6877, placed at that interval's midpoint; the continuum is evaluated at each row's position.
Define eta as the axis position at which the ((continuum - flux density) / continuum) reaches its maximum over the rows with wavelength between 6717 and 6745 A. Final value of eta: 6724.63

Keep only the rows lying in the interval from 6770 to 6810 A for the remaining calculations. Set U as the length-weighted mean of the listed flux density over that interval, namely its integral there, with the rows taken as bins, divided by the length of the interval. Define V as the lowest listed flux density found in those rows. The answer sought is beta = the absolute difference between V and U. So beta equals 0.55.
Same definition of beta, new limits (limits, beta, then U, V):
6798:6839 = 0.72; 6.4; 5.63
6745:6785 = 0.38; 6.7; 6.29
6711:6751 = 0.89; 7.2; 6.31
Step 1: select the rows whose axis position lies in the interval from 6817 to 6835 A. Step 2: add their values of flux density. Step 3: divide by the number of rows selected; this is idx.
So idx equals 6.52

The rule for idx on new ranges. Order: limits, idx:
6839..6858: 6.48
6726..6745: 7.23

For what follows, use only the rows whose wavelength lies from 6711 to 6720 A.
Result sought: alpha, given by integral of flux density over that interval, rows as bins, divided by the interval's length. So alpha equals 7.84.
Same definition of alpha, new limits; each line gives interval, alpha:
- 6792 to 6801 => 6.07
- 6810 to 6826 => 6.30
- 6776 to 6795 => 6.52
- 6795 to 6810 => 6.17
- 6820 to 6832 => 6.87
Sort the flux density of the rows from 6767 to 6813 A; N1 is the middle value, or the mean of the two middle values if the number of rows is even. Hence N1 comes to 6.3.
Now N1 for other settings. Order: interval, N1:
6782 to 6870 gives 6.3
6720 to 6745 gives 6.9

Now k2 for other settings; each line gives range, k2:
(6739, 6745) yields 6.7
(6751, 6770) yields 6.6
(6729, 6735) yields 7.6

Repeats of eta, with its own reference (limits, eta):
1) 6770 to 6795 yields 6793.11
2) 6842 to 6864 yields 6855.96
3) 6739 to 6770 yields 6752.56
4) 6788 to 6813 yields 6799.36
